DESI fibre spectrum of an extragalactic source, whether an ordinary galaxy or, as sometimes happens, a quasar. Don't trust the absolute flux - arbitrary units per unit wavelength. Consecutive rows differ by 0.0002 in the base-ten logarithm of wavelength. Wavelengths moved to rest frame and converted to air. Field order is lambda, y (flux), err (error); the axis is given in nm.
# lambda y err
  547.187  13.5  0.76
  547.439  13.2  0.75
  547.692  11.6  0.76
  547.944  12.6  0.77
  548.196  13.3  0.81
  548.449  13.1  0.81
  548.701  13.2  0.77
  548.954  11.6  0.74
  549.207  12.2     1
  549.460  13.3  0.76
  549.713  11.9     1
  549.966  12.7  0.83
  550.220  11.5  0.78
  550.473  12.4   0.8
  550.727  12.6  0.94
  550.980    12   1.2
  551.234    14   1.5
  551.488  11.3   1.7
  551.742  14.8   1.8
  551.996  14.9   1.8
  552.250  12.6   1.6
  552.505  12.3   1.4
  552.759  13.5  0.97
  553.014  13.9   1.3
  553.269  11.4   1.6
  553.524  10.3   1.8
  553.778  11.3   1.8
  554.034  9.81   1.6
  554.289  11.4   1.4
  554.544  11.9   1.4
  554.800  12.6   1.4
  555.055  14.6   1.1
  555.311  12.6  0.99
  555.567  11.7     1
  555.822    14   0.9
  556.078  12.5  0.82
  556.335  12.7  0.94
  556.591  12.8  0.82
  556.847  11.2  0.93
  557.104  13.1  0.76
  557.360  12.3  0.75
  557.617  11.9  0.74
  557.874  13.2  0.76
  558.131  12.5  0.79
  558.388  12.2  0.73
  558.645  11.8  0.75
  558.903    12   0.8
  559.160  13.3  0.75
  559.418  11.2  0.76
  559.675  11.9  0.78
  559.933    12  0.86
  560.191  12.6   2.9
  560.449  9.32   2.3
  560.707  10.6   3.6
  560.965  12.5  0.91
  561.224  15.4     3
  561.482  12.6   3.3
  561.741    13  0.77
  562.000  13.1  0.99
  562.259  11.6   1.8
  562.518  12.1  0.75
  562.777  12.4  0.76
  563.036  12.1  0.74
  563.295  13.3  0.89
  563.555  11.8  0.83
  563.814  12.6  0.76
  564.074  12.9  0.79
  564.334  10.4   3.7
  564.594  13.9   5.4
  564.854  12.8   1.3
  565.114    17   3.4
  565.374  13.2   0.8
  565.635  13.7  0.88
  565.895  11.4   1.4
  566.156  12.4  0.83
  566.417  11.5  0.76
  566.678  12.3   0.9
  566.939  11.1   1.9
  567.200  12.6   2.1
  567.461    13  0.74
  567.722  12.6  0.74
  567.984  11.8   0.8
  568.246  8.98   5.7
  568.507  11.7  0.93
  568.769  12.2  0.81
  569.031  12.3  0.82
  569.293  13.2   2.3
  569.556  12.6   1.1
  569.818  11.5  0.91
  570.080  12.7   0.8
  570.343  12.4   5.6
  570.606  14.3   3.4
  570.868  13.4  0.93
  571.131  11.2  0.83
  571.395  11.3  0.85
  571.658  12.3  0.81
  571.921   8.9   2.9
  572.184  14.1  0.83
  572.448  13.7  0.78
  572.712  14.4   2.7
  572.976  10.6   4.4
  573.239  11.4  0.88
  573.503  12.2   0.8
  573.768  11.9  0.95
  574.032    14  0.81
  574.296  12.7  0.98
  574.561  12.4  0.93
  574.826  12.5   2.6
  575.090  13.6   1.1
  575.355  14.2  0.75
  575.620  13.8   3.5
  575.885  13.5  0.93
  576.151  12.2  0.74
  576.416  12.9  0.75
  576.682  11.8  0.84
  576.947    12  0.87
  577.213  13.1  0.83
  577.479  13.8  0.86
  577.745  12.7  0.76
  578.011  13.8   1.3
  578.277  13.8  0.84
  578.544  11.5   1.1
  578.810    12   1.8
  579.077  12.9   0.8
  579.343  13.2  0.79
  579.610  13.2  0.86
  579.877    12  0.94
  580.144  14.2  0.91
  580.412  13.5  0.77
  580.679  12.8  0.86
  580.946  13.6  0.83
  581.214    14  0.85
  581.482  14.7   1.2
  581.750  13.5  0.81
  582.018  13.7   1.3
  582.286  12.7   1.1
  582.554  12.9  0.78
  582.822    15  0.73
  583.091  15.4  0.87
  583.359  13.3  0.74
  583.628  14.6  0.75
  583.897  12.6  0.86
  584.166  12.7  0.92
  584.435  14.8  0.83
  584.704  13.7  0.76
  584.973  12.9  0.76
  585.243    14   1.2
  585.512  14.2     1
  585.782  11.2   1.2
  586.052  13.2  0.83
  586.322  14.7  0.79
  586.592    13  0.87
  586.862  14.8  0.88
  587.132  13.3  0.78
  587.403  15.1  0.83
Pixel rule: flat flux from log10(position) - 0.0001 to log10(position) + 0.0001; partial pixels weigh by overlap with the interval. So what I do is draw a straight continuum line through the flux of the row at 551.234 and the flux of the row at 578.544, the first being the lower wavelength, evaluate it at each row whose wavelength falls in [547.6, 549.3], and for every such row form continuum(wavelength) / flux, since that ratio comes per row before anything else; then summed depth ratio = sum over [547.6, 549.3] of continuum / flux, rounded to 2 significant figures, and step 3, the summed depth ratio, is 8.0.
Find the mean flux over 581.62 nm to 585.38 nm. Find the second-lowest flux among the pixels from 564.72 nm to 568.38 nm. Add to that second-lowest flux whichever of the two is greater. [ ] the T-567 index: 24.8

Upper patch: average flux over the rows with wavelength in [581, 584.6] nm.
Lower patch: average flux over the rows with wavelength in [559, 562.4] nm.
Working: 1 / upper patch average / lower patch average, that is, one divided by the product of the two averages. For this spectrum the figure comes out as 0.0059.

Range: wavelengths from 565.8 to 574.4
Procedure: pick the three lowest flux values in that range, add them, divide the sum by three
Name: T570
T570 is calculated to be 9.5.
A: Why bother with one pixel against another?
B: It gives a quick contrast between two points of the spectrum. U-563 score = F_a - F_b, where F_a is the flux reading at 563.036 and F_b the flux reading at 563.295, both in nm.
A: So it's -1.2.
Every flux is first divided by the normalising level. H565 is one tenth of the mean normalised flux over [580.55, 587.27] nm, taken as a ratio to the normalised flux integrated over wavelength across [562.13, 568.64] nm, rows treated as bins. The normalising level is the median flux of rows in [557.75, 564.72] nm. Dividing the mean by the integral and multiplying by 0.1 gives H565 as 0.0170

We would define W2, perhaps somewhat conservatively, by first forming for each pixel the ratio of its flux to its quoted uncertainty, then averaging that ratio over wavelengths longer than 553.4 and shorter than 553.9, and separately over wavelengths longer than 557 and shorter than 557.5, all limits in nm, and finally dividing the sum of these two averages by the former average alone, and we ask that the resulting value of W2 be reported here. 3.8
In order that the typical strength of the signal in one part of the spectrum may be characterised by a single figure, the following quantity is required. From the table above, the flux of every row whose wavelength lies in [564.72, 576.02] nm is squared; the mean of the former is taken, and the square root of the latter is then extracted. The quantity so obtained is 12.6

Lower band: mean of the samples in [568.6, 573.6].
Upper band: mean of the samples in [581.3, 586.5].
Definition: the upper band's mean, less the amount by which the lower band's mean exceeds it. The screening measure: 15.0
